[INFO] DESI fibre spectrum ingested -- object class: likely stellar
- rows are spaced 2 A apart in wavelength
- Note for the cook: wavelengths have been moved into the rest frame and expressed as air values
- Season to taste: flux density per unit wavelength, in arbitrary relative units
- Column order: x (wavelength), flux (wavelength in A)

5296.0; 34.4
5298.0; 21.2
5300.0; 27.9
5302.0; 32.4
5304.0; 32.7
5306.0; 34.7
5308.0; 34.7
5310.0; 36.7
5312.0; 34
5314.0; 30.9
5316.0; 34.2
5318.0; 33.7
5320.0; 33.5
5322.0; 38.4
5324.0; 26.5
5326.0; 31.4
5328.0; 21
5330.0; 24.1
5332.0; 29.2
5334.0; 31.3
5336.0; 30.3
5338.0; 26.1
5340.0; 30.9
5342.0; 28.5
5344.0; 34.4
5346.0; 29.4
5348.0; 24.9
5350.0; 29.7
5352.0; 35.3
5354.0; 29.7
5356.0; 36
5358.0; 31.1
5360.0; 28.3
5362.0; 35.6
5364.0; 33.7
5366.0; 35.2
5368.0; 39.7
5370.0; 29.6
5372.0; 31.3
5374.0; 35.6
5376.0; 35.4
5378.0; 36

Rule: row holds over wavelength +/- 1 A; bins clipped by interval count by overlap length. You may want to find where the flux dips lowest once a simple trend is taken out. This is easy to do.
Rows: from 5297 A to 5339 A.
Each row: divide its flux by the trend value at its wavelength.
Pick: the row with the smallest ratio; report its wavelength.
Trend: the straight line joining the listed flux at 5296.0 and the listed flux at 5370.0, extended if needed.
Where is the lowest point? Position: 5298.0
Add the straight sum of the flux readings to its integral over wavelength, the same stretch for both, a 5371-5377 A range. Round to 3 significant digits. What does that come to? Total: 307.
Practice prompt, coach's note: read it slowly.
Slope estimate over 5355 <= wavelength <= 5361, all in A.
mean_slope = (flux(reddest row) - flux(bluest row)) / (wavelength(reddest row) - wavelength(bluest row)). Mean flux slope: -1.9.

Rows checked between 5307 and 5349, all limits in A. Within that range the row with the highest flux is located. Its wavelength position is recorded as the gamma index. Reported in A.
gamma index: 5322.0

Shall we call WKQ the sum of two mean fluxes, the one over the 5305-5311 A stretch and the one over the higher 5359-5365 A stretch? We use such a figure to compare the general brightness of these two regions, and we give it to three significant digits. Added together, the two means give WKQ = 67.9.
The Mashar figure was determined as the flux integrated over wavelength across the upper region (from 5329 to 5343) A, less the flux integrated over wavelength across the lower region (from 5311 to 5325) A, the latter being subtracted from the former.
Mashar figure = -62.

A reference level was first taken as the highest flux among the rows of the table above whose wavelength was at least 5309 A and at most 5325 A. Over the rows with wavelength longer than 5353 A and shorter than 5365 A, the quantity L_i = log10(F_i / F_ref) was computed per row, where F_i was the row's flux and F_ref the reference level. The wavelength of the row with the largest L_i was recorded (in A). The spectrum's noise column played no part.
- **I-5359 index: 5356.0 A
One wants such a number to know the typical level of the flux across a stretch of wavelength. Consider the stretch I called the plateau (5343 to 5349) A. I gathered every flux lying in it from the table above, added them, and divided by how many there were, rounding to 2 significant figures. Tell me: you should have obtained 30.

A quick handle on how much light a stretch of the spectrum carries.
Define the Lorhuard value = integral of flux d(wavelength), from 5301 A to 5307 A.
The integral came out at 200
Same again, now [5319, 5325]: 197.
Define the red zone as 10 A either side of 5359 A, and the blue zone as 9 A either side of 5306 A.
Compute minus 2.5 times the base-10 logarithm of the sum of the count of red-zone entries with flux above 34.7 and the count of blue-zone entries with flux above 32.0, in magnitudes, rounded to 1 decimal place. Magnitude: -2.6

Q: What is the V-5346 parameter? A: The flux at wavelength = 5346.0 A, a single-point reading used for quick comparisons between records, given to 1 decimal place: 29.4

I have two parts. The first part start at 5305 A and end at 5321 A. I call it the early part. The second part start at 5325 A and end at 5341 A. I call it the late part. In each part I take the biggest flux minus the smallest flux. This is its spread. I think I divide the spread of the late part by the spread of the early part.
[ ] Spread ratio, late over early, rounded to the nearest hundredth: 1.79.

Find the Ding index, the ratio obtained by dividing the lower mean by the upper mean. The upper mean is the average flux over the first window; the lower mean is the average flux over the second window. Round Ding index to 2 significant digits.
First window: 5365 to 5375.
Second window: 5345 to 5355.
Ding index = 0.87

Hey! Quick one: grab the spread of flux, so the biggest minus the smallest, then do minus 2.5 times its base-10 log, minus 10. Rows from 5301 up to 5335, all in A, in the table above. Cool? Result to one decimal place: -13.1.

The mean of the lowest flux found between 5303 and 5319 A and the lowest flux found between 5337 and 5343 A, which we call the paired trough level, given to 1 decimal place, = 28.5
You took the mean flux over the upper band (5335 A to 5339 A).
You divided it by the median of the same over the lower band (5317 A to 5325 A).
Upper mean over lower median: 0.84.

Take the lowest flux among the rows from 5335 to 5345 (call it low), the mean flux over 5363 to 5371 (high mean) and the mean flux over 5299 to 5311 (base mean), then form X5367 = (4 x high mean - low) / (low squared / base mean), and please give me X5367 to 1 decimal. 5.5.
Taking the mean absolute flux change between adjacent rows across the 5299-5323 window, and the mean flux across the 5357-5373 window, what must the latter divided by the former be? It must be 15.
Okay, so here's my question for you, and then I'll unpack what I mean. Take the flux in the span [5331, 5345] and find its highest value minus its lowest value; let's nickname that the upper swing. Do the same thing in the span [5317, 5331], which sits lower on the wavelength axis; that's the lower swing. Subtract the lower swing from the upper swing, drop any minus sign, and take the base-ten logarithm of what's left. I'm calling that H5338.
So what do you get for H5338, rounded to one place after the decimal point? 1.0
